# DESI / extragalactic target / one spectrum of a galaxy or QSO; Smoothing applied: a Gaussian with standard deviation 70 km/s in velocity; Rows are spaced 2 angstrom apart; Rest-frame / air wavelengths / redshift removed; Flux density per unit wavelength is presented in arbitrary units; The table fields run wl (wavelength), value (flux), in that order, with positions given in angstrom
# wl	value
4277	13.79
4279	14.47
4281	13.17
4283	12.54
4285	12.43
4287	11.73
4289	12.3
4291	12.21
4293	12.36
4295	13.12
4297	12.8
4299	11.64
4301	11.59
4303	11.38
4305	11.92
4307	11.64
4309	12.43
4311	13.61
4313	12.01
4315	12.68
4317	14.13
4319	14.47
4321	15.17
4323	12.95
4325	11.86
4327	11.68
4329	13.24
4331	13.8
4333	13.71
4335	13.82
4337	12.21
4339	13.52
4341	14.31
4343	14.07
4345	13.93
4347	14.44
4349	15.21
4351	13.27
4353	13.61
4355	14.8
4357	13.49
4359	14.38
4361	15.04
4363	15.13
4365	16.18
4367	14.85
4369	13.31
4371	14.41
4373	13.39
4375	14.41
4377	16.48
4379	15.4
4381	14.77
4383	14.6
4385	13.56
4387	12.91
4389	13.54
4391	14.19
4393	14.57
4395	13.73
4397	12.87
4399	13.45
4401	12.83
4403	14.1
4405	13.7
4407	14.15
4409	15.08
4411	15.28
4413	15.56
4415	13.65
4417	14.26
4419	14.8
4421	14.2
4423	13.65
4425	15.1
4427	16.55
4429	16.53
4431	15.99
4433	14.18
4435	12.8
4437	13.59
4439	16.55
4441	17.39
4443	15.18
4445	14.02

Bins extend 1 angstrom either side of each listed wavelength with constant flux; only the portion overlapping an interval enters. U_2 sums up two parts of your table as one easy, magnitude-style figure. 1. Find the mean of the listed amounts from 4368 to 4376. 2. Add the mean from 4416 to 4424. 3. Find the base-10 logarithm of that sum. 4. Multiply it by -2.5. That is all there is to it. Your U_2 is -3.622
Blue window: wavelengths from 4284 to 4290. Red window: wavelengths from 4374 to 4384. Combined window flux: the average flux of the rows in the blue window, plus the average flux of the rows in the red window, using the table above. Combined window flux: 27.29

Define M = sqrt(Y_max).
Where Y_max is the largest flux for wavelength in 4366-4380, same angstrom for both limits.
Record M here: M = 4.06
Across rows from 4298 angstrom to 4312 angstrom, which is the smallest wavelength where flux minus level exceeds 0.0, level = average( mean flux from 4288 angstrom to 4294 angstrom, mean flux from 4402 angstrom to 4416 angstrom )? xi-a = 4311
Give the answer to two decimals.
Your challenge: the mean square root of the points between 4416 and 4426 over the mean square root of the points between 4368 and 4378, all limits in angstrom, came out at 1.00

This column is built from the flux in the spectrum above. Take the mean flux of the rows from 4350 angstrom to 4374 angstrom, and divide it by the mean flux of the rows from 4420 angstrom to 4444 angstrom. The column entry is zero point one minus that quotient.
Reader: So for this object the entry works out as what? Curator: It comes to -0.846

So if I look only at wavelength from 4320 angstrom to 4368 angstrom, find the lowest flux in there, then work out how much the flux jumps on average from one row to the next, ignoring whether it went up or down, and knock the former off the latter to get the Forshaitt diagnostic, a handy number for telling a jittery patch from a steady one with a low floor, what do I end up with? -10.8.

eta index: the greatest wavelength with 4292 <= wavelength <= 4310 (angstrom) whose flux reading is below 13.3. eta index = 4309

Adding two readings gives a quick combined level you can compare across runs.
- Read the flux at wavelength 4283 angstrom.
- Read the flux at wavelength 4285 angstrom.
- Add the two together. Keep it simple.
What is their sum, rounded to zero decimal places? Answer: 25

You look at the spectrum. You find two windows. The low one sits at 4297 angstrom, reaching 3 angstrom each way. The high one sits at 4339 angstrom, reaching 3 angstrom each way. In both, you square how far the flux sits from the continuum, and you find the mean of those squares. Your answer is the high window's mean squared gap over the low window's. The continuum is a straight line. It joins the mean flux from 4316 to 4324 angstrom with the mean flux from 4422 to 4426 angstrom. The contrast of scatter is 0.50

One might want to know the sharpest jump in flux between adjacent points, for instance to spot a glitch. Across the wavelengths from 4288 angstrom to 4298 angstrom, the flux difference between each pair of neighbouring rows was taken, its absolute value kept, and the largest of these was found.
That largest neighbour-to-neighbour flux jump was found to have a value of 0.8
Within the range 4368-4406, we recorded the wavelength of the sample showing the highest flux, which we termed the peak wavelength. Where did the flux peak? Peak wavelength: 4377 angstrom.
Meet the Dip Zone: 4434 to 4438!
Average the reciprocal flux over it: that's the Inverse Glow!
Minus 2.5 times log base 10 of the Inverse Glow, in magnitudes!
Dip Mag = 2.80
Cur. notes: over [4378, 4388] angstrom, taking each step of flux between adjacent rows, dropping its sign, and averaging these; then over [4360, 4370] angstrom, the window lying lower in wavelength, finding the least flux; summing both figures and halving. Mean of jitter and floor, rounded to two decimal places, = 6.97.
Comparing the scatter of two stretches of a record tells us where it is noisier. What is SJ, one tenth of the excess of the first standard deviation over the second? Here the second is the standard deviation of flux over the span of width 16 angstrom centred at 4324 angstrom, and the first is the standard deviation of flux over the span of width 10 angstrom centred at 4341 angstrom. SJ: -0.04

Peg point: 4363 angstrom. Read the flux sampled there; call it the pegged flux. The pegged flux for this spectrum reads 15.13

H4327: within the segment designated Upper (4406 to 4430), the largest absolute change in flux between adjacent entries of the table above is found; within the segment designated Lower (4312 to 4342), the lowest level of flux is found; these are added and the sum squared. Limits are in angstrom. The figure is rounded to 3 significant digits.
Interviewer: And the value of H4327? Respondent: 185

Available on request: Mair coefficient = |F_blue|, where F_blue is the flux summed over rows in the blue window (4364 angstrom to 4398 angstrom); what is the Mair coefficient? 243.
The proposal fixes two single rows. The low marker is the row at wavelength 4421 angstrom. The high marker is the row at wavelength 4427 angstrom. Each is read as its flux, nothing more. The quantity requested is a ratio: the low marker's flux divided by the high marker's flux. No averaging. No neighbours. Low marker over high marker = 0.86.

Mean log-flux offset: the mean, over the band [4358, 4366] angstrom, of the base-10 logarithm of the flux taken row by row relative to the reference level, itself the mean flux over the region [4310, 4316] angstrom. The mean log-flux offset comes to 0.07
